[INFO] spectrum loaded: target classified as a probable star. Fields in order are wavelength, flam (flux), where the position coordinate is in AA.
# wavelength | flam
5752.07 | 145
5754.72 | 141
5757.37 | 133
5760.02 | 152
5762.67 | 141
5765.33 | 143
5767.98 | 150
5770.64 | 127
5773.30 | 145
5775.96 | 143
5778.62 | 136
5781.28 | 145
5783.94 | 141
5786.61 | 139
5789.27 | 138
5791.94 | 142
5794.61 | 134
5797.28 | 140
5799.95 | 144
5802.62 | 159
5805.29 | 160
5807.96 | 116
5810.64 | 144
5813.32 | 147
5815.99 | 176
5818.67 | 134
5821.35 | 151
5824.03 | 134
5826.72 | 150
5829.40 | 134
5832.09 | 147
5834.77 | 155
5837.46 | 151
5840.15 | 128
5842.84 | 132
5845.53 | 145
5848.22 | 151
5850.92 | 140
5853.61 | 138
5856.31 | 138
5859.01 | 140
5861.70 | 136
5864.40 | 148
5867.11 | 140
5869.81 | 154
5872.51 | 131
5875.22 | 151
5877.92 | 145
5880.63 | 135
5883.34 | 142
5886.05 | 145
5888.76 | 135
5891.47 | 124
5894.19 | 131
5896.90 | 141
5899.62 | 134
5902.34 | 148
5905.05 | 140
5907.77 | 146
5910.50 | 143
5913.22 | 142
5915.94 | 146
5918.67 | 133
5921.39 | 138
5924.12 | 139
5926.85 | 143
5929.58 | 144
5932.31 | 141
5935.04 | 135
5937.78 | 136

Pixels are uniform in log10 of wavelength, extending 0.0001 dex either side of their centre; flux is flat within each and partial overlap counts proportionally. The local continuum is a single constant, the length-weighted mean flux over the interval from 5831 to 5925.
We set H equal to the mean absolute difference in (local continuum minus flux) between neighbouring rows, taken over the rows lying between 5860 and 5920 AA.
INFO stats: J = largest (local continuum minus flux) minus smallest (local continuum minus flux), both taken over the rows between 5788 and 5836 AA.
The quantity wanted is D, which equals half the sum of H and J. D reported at 34.7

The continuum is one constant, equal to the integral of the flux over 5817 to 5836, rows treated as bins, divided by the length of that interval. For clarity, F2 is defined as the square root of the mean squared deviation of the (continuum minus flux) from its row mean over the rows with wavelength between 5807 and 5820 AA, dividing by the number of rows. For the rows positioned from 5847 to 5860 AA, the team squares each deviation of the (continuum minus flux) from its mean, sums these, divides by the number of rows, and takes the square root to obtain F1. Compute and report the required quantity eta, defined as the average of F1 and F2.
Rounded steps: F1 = 4.88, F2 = 19.6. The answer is 12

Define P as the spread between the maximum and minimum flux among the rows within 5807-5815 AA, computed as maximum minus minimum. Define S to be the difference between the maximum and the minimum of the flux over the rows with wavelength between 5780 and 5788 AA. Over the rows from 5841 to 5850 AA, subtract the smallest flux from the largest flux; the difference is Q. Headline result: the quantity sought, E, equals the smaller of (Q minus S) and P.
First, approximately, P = 31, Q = 19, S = 6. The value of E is 13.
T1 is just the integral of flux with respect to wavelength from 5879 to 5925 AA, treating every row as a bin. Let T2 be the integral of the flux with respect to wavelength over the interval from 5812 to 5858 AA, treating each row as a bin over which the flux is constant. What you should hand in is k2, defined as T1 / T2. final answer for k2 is 0.96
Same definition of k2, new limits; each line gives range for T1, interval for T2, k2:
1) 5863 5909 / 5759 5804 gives 1.01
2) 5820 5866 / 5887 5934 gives 1.00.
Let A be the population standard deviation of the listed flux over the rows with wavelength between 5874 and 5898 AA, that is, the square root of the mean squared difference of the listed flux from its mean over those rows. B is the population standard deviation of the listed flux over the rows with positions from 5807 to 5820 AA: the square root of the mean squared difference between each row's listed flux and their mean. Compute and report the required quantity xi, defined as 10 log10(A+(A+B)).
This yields 15.5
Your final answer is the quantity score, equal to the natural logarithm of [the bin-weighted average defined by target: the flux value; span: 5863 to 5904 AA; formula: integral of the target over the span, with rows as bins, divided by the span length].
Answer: 4.943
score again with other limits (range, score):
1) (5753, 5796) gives 4.946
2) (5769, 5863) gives 4.958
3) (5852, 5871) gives 4.955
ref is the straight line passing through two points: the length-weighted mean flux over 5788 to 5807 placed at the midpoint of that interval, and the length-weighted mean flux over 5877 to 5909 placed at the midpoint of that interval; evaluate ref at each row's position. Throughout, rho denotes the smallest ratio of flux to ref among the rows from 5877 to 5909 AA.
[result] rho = 0.89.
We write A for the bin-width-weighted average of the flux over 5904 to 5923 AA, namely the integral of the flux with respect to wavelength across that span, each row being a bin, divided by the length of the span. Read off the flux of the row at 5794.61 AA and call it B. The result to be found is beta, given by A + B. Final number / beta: 275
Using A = 141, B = 134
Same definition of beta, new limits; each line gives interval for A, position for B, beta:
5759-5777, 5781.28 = 288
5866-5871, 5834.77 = 302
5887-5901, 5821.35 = 284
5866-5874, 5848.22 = 293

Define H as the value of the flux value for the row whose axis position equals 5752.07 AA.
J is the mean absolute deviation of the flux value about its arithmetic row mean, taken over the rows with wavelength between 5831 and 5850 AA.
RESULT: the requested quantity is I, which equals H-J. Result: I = 137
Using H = 145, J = 8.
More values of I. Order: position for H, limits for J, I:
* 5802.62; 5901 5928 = 156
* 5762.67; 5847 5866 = 136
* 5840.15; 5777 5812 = 121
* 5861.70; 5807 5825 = 123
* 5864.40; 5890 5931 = 143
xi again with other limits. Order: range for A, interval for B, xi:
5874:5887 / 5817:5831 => 12.7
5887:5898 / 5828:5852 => 13.3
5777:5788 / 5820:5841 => 12.0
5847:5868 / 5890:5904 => 12.6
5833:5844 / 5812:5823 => 15.9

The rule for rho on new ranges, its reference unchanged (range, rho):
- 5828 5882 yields 0.90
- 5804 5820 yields 0.81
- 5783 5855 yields 0.81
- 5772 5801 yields 0.92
